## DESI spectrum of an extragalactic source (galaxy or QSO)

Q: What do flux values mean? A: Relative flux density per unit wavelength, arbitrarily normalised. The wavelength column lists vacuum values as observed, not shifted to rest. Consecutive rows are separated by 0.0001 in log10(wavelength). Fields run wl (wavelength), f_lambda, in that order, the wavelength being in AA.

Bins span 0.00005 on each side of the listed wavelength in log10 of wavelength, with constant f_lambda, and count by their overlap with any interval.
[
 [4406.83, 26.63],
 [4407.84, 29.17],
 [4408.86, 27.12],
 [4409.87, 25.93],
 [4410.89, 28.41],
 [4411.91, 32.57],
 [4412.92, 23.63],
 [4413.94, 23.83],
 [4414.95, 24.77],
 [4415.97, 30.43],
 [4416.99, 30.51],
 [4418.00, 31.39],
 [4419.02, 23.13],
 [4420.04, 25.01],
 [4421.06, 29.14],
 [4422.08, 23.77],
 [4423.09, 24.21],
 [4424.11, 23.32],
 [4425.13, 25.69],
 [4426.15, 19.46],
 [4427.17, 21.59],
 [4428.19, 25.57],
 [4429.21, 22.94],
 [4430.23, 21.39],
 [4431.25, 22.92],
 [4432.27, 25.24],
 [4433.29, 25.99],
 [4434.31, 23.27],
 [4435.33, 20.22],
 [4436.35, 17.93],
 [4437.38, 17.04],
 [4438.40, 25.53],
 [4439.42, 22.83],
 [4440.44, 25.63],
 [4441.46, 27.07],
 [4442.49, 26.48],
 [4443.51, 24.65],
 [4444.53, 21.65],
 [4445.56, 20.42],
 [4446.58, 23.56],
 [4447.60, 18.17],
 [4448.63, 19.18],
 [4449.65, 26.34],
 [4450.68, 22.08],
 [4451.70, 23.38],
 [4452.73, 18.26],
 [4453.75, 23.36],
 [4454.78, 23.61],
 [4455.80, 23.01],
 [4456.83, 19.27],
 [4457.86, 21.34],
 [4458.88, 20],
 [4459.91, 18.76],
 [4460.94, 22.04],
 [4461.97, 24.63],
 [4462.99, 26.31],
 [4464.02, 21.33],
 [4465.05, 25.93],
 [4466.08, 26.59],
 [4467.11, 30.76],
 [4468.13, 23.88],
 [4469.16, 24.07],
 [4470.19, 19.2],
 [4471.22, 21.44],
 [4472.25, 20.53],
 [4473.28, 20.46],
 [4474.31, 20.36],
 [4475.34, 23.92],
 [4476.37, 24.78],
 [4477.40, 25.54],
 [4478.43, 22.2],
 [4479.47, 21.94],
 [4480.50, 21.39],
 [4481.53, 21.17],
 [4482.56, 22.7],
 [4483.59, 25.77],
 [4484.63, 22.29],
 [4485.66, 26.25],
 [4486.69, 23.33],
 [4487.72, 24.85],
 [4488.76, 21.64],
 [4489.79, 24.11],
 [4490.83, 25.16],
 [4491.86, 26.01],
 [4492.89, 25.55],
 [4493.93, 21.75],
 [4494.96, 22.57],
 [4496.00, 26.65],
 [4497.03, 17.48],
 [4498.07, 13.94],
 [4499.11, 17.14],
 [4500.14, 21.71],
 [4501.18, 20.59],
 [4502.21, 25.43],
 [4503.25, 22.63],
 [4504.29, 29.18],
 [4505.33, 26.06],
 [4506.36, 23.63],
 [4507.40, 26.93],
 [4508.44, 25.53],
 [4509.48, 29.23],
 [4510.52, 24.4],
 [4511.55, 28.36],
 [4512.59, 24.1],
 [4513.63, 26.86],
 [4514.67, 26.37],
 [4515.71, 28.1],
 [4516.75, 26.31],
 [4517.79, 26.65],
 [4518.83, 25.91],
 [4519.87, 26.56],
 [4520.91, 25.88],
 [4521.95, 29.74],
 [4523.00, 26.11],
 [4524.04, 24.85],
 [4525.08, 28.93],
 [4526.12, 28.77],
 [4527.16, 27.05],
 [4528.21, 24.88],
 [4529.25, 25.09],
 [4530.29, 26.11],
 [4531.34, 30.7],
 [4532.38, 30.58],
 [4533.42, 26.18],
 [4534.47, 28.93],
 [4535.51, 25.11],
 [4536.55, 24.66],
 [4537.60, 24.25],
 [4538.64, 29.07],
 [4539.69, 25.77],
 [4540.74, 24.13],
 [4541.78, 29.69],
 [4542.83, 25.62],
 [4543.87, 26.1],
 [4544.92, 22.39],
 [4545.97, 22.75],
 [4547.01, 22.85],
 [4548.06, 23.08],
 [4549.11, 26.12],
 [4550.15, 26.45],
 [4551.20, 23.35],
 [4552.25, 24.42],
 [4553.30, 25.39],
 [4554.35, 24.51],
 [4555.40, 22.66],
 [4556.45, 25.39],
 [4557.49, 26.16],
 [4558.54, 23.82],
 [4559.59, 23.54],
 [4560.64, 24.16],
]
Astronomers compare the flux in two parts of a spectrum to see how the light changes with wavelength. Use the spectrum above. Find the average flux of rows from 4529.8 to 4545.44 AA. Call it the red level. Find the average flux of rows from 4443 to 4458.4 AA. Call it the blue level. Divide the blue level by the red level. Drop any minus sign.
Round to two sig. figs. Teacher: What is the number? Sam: 0.82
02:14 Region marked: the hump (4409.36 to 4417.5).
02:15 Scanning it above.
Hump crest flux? 32.57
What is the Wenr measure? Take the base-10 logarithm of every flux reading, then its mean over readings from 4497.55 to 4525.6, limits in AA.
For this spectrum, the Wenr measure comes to 1.40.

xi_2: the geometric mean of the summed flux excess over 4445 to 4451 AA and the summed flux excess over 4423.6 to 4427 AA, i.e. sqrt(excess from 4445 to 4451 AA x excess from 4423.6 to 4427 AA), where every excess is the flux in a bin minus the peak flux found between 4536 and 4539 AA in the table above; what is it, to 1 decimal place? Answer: 28.9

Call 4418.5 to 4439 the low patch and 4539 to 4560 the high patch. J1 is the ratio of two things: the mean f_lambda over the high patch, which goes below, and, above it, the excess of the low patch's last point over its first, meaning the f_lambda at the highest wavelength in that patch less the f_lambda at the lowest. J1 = 0.10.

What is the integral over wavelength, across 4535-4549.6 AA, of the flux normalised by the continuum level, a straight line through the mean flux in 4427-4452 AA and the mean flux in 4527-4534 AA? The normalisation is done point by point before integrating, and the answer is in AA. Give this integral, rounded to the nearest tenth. 13.2 AA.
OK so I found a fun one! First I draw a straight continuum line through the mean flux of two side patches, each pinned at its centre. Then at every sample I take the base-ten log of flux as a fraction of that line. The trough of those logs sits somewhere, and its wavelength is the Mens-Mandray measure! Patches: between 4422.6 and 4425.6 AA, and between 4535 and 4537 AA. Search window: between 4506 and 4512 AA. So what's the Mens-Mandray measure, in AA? 4506.36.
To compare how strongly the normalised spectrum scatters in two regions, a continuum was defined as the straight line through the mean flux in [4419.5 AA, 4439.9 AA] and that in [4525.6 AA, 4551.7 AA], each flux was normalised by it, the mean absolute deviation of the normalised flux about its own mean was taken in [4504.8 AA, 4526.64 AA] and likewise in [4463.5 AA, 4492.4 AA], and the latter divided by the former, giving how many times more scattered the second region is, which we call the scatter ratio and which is 1.6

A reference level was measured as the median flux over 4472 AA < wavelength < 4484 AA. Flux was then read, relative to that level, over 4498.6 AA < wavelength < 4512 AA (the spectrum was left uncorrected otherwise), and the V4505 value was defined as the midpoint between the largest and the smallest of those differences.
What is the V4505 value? 1.1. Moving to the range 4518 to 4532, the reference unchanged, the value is 5.7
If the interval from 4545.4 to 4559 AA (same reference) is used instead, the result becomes 2.5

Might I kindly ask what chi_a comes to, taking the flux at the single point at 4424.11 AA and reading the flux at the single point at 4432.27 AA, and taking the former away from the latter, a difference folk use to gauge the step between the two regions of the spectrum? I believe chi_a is 2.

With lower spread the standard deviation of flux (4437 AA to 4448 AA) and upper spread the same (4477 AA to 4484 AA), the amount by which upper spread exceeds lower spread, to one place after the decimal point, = -1.4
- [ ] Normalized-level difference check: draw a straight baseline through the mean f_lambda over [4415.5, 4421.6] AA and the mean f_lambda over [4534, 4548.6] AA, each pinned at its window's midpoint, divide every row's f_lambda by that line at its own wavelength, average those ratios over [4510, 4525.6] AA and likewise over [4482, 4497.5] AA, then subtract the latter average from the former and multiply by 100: 13.4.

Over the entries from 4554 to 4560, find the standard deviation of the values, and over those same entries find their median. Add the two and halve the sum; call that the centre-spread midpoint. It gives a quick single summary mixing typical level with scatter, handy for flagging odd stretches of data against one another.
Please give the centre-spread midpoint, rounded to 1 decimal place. 12.7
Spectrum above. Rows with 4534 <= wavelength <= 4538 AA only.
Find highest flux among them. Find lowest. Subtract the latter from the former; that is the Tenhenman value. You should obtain 4.7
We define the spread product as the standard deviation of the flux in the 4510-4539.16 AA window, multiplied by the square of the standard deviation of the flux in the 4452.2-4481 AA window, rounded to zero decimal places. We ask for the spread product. 15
